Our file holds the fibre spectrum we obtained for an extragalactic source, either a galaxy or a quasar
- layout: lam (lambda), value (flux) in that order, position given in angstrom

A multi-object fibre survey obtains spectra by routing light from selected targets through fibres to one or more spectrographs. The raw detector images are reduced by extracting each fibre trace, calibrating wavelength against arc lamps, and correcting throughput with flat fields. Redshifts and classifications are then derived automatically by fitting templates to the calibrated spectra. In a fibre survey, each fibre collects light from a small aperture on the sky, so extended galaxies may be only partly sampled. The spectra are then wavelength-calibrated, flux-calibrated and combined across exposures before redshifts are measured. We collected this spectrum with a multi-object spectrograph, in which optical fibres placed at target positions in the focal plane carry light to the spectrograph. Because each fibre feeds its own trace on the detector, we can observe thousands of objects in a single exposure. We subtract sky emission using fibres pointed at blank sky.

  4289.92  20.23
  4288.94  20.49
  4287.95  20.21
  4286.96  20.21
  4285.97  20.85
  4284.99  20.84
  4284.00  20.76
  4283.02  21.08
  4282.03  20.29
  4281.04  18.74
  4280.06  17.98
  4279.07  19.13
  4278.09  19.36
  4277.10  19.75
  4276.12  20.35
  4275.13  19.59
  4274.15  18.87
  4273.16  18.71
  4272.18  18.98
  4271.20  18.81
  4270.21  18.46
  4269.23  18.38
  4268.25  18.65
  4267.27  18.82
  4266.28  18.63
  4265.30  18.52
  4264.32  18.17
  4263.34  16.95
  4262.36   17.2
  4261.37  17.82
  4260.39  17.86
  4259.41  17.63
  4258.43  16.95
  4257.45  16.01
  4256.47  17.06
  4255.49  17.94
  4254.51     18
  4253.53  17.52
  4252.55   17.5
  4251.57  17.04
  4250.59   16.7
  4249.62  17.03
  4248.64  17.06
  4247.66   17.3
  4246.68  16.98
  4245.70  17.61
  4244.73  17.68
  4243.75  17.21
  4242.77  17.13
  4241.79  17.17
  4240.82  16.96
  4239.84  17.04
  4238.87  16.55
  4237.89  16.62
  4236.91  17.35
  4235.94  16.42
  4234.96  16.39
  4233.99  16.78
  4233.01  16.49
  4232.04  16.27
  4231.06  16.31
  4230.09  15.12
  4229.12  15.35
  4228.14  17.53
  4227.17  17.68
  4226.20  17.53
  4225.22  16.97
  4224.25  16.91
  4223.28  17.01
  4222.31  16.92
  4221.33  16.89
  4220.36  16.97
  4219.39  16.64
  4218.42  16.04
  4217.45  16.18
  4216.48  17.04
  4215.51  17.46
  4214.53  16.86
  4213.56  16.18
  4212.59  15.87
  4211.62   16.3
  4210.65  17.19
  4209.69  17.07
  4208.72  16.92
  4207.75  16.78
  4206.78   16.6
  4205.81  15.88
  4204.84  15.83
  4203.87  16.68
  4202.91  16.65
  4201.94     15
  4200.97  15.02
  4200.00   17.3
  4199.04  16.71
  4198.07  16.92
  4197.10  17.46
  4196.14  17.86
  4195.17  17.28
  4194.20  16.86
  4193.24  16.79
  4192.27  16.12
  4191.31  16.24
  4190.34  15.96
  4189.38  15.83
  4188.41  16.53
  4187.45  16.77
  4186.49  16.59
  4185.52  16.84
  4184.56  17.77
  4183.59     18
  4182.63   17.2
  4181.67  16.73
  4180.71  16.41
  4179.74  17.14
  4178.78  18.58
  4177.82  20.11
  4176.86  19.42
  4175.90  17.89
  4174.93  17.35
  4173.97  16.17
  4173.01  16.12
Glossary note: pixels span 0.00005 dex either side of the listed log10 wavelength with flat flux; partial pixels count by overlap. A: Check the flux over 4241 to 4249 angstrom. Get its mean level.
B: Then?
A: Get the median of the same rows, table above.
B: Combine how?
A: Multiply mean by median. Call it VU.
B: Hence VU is 297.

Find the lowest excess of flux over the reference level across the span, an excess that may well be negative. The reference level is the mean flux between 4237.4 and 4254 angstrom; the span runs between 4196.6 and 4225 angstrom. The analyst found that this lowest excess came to -2.1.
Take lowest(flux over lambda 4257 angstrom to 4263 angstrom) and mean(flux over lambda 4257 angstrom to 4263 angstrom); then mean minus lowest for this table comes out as 1.2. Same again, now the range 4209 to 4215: 0.7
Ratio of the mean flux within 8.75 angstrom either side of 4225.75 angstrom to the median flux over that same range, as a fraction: 0.99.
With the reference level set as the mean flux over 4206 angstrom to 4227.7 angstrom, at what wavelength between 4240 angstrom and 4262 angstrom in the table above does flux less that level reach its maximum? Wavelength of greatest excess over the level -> 4254.51 angstrom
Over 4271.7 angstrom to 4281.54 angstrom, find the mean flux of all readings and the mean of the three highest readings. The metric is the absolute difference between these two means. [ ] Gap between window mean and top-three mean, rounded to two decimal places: 0.75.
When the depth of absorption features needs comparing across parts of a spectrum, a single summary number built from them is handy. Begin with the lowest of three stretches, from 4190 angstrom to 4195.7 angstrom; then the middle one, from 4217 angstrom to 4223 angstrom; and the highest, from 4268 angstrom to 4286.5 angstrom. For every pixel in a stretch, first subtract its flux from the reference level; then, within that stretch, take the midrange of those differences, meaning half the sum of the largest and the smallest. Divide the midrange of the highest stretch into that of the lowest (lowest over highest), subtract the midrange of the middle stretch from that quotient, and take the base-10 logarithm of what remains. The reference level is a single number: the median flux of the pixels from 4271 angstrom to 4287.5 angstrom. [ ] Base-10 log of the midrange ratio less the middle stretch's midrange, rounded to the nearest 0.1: 1.7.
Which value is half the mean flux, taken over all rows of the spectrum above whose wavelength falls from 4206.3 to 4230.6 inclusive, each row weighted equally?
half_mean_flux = 8.36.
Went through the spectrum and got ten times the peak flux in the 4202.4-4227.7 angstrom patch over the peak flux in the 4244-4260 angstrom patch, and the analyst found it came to 9.8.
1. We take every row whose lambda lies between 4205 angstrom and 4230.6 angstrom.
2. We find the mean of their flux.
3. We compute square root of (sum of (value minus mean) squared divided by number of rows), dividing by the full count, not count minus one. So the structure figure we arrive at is 0.64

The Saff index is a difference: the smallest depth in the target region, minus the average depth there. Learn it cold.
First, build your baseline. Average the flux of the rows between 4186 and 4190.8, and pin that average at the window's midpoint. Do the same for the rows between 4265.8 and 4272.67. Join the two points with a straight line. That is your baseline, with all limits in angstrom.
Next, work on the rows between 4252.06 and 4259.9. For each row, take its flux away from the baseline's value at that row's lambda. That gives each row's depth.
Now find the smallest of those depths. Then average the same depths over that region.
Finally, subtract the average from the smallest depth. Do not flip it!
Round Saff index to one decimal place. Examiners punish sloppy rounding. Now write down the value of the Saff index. -0.7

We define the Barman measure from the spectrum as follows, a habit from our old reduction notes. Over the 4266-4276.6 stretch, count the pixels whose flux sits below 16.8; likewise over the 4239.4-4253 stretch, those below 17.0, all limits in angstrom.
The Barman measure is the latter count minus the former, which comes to 3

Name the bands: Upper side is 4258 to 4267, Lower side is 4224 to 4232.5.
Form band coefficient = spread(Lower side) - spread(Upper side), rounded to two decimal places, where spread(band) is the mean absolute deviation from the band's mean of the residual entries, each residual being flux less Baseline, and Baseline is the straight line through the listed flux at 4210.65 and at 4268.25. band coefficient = 0.36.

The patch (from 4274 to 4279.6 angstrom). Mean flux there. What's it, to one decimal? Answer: 19.5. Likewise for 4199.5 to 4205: 16.1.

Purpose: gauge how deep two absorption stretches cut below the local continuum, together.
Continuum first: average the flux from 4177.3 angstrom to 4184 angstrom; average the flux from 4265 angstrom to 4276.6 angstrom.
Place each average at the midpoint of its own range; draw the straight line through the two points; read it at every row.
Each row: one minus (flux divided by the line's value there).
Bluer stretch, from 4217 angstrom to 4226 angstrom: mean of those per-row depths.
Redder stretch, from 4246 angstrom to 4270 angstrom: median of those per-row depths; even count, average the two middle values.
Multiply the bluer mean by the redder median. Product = 0.0052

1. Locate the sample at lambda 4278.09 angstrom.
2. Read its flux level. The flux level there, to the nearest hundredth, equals 19.36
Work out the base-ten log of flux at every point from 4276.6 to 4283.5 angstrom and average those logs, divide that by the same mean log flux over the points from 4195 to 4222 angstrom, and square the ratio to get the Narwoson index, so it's 1.12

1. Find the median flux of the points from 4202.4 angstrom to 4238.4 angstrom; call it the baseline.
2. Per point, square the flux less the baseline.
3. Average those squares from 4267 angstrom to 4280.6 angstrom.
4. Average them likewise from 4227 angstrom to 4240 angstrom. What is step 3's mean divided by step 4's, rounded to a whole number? 11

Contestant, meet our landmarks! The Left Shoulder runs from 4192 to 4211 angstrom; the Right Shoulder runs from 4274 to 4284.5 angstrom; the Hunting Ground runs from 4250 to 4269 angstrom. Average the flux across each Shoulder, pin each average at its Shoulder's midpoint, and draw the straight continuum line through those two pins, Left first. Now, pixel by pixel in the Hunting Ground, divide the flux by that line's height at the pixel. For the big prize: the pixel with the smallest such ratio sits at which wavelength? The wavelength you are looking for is 4257.45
